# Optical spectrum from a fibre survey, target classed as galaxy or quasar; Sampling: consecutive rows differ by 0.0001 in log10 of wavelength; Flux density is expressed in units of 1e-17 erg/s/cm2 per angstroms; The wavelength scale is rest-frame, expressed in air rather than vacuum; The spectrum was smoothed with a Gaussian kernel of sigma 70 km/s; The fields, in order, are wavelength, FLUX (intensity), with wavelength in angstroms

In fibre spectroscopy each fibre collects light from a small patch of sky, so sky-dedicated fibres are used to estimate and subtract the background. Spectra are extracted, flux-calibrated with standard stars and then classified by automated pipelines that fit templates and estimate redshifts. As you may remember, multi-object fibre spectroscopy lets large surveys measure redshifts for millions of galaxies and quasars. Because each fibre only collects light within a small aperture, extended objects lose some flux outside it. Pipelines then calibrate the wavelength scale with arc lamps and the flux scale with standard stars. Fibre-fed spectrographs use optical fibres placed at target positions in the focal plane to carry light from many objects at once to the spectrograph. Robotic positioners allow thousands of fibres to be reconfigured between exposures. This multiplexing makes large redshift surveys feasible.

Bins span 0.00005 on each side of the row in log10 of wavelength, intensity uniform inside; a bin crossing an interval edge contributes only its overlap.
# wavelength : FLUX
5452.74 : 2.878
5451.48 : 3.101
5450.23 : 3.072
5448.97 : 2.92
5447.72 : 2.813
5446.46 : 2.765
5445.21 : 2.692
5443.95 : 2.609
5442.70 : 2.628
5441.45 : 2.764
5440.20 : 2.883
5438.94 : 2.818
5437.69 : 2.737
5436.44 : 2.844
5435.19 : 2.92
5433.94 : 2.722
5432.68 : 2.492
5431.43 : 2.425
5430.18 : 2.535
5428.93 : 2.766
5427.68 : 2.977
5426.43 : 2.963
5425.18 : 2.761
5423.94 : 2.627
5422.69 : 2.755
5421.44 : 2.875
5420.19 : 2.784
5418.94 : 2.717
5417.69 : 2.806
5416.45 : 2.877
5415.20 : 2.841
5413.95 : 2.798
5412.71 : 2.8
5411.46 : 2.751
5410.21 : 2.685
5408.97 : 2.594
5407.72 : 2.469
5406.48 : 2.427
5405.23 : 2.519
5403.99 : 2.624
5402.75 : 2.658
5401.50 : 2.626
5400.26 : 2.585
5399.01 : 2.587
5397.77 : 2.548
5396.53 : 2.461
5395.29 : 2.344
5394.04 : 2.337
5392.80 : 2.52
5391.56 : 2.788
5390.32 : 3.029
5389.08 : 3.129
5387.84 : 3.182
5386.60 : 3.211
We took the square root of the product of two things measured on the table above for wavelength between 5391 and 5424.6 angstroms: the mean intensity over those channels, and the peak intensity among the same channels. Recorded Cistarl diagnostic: 2.76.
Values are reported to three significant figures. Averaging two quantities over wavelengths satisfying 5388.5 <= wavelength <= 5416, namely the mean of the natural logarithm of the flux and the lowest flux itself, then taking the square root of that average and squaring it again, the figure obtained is 1.65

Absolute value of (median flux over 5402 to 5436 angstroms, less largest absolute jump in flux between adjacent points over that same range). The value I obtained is 2.52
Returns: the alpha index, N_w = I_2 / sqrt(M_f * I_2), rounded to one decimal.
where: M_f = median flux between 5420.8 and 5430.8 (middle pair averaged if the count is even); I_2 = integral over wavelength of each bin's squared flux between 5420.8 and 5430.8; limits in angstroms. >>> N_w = 5.3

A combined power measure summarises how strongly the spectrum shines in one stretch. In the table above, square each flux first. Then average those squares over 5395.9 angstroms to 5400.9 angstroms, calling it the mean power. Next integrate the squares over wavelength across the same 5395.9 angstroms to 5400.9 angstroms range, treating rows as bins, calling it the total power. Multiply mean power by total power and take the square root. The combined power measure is 14.5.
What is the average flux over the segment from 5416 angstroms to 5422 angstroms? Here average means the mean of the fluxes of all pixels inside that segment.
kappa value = 2.81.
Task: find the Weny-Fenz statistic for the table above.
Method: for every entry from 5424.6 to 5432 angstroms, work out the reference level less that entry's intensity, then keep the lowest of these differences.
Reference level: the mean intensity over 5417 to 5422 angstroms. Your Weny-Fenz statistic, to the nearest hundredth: -0.18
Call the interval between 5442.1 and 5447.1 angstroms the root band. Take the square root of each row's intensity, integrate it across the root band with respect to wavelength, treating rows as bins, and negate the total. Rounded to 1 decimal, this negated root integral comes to -8.2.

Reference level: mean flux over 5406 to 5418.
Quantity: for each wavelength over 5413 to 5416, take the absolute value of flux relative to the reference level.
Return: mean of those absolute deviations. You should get 0.11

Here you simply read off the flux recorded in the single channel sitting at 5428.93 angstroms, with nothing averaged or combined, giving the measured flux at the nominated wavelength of 2.766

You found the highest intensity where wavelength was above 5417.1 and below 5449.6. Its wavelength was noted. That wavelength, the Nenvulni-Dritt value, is 5427.68 angstroms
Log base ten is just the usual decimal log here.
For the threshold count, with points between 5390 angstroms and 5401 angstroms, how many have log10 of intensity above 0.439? 2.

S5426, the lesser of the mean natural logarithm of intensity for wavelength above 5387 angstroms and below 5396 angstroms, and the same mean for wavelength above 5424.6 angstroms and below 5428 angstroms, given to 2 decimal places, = 1.01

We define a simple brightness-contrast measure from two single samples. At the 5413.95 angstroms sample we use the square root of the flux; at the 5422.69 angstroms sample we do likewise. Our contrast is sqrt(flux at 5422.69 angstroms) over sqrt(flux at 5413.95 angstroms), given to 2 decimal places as 0.99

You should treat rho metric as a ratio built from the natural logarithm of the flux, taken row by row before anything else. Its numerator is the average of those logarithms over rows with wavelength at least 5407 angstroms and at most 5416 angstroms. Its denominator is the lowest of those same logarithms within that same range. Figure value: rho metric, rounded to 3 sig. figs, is 1.10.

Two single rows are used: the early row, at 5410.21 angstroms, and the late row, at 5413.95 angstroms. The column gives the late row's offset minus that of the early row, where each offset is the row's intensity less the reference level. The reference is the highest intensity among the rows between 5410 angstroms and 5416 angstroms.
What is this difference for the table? 0.11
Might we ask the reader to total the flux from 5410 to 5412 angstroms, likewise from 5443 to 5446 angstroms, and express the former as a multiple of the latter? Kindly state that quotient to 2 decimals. 1.03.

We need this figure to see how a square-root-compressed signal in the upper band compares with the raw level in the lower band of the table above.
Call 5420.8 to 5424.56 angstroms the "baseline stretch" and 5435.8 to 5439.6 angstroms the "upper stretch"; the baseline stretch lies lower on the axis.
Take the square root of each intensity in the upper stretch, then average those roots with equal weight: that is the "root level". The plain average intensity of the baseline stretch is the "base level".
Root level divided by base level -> 0.608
